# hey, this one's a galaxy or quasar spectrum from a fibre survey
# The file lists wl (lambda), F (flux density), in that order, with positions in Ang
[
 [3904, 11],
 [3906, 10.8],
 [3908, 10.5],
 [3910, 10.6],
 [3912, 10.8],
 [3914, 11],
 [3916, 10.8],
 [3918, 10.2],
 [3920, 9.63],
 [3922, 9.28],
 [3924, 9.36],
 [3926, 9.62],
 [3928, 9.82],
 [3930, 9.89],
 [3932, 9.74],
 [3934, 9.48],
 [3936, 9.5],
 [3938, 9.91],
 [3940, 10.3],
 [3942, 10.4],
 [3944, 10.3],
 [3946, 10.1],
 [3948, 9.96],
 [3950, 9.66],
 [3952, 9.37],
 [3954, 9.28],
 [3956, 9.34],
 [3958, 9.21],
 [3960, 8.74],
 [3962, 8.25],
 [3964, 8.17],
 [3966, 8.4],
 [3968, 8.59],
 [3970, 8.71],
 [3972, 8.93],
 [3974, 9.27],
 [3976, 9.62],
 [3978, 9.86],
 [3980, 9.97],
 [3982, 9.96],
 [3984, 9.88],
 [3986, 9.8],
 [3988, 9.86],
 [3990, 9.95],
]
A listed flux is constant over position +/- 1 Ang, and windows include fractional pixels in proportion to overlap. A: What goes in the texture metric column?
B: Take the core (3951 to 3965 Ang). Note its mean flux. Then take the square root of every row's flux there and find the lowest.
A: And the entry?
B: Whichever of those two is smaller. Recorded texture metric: 2.86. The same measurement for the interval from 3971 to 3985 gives 2.99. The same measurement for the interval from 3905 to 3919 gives 3.19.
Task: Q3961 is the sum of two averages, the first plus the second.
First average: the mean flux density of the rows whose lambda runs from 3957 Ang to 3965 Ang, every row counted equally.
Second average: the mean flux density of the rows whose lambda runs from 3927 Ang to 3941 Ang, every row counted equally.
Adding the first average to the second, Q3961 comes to 18.4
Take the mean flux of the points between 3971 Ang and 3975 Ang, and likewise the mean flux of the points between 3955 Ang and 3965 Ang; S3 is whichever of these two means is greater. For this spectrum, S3 9.1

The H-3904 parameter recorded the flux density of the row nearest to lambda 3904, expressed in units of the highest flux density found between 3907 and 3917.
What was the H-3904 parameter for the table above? 1.00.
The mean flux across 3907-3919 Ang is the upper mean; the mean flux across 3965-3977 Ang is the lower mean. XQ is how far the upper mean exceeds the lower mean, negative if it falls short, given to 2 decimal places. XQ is 1.73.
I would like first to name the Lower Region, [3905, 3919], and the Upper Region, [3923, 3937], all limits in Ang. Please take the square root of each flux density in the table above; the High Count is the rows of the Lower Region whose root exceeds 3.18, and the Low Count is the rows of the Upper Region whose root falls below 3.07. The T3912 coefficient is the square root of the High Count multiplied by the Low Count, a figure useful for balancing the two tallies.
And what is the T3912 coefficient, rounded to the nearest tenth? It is 2.6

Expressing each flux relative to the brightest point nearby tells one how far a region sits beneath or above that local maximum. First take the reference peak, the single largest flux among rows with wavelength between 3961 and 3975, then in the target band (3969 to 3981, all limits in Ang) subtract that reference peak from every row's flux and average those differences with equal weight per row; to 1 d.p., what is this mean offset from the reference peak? 0.1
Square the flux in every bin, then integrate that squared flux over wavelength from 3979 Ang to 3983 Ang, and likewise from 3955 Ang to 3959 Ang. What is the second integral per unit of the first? 0.87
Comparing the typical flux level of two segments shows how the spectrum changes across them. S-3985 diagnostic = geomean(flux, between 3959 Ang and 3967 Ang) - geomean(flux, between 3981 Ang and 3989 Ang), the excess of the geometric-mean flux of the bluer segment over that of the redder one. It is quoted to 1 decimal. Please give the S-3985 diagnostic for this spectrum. -1.5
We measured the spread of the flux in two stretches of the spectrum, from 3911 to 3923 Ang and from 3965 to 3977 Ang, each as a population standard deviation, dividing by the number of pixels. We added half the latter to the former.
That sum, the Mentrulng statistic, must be 0.85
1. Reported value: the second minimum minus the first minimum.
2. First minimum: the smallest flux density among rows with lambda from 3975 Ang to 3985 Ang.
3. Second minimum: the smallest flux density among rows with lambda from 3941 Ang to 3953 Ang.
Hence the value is -0.25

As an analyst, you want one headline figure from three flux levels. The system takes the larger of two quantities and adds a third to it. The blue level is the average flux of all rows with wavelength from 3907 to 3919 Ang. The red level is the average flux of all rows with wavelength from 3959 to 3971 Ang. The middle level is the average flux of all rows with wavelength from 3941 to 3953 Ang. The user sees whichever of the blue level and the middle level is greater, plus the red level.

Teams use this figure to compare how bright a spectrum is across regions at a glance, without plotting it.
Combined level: 19.1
